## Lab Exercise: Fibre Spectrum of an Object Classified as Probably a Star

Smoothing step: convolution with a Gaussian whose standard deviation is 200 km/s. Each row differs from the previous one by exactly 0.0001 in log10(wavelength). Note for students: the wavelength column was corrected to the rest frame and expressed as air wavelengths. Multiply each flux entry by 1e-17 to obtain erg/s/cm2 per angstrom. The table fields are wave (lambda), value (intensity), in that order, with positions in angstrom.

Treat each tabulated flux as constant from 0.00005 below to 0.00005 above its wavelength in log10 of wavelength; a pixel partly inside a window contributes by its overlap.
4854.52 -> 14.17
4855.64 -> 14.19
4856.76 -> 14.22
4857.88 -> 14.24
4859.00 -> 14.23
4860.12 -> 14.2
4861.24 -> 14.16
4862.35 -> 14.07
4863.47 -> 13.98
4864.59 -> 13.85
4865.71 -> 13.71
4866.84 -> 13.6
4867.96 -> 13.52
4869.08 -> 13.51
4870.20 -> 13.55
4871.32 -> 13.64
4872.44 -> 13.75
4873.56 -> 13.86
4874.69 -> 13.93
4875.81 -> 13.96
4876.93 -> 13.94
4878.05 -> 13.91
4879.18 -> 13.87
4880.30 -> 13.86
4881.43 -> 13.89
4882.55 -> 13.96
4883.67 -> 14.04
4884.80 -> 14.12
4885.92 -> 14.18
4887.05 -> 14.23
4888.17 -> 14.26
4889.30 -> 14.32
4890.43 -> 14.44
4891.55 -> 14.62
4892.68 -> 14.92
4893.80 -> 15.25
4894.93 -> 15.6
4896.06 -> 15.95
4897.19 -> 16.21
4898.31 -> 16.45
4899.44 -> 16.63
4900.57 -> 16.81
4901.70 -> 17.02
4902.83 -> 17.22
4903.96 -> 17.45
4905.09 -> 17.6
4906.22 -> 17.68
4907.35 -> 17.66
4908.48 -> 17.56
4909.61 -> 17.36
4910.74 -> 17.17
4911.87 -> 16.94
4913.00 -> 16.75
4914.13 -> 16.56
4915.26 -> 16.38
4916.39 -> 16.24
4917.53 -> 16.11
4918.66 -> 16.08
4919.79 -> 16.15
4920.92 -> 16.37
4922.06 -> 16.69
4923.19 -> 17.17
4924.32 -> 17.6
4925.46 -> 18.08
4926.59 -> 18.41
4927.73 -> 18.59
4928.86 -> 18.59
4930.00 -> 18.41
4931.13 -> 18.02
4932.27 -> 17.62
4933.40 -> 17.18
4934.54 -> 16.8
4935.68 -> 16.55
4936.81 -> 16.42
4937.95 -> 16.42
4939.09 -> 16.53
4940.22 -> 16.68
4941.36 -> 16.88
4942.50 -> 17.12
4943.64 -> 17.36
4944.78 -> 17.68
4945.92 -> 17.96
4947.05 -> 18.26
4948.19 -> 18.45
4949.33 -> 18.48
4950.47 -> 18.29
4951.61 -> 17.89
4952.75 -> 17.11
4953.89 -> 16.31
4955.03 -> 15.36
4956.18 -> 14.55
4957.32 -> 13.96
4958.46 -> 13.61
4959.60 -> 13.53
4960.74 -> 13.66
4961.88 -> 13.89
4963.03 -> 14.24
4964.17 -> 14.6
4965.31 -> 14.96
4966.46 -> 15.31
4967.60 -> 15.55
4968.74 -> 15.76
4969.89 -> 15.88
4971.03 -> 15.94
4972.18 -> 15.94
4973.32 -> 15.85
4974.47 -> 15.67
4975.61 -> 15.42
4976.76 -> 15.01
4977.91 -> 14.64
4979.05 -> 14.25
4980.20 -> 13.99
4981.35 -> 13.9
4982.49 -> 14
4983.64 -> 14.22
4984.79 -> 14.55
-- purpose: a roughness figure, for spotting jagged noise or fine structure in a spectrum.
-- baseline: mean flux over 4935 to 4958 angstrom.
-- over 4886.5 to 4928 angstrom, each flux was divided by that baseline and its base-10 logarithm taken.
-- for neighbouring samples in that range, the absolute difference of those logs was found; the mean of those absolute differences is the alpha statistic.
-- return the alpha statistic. 0.006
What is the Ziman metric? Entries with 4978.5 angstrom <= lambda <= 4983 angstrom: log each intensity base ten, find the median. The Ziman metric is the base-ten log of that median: 0.059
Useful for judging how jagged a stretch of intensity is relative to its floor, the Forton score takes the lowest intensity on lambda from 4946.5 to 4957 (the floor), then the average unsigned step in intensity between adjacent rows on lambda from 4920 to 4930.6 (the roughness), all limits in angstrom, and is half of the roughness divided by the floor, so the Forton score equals 0.010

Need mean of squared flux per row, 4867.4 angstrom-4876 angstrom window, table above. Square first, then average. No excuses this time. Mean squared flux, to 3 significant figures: 188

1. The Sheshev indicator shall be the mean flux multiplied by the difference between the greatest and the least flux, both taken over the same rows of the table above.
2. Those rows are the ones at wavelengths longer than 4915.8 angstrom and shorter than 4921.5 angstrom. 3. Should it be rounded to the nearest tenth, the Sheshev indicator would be 4.7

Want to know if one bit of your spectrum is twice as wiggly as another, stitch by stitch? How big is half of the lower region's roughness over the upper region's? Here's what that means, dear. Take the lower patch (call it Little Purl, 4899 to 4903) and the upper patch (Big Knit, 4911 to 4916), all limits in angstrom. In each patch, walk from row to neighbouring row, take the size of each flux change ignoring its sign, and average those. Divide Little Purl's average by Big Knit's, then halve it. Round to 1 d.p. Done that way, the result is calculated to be 0.5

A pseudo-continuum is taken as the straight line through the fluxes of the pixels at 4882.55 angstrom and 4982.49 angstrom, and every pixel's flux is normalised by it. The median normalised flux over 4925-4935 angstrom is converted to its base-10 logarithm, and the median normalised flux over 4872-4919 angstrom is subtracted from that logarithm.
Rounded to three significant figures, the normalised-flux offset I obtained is -1.02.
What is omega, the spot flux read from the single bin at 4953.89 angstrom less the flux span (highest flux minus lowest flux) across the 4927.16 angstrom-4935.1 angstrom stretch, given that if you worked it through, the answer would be 14.5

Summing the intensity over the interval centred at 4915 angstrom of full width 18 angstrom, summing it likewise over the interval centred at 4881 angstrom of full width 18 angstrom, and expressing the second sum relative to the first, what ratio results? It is 0.83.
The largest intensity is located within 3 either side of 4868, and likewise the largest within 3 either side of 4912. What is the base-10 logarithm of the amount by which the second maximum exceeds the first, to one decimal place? 0.6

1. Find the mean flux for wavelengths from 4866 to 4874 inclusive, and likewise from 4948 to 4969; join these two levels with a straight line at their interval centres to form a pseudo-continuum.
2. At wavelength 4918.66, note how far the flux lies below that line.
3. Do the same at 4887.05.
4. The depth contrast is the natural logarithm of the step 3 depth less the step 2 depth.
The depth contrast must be 0.2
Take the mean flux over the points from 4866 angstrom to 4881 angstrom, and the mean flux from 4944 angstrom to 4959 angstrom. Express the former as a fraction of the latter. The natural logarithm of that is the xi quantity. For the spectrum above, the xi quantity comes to -0.20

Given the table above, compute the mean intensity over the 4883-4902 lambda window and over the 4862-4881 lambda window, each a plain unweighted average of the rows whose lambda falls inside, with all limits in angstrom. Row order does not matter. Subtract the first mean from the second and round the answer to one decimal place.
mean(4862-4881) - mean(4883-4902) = -1.4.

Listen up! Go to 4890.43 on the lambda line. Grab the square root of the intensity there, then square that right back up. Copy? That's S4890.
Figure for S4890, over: 14.4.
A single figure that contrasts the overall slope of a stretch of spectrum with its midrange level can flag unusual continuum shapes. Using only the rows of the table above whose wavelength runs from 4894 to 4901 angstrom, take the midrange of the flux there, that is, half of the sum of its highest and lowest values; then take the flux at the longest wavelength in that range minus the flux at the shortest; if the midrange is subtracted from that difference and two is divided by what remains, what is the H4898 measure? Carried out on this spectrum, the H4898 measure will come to -0.133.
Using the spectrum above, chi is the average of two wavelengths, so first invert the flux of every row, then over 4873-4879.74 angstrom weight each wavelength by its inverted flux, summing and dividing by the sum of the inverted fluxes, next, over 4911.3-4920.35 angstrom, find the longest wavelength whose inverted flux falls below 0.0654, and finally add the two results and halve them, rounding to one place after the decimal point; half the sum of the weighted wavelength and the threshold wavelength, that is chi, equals 4898.1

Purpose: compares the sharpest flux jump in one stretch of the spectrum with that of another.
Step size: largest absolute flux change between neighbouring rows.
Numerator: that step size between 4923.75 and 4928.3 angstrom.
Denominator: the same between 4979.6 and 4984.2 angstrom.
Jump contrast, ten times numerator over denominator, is 21.8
